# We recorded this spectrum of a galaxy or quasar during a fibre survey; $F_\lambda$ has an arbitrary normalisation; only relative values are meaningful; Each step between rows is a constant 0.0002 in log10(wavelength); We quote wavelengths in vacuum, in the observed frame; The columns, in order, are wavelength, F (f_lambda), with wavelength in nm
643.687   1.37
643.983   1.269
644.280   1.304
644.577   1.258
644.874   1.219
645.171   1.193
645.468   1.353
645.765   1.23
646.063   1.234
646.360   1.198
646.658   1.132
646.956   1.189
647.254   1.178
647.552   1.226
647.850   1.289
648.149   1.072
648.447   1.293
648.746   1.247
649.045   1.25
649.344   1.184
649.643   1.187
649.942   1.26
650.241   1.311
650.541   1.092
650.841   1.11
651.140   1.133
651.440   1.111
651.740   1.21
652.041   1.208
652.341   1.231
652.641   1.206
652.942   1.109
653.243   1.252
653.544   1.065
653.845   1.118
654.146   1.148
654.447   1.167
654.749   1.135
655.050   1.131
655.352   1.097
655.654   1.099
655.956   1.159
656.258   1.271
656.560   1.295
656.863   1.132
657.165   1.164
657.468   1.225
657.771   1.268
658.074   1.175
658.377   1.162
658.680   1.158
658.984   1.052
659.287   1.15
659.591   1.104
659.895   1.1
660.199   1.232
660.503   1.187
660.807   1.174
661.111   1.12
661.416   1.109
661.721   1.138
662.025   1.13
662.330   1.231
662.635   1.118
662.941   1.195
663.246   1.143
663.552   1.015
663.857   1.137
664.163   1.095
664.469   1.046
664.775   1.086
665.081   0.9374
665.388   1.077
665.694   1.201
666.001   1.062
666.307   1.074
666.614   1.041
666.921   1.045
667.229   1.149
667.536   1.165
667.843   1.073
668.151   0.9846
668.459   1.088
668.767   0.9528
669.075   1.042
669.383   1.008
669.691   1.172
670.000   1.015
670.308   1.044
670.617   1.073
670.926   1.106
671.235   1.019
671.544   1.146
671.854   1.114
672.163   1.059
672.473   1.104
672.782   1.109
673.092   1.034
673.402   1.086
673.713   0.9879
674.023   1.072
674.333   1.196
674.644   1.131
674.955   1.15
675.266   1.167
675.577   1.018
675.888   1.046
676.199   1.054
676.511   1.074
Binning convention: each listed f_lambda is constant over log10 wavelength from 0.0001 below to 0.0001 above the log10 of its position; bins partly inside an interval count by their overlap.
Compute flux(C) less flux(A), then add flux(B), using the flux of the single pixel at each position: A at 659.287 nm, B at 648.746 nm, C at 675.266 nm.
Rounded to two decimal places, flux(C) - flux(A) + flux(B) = 1.26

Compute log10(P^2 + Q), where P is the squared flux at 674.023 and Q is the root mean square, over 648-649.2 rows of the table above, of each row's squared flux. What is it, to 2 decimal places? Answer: 0.45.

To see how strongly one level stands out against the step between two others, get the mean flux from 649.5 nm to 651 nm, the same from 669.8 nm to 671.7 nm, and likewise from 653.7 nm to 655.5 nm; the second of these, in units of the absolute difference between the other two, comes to 18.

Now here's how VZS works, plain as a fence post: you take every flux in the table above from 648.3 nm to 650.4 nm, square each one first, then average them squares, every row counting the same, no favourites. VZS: 1.56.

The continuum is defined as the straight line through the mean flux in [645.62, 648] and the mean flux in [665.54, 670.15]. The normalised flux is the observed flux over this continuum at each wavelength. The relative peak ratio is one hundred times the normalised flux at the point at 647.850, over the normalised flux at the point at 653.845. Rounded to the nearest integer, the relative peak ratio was 112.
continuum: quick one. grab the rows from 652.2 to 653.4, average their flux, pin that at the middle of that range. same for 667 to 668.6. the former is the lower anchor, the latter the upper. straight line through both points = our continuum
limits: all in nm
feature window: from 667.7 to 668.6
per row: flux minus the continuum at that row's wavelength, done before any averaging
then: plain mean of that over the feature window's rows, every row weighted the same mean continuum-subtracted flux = -0.04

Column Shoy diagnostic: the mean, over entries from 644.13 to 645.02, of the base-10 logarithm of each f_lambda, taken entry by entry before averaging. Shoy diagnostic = 0.10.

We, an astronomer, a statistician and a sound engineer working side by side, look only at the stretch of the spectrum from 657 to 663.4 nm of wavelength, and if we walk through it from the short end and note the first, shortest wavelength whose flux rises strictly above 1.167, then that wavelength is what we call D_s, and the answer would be 657.468 nm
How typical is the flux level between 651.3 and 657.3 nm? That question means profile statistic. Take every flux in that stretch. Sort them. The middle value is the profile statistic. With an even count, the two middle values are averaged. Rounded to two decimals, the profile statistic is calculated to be 1.15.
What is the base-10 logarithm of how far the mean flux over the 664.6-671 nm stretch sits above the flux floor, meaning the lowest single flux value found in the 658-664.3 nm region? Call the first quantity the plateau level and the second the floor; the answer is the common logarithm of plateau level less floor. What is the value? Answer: -1.3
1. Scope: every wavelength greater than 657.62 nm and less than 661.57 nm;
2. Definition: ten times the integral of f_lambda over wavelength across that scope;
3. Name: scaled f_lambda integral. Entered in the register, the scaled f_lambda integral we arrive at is 46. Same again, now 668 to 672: 42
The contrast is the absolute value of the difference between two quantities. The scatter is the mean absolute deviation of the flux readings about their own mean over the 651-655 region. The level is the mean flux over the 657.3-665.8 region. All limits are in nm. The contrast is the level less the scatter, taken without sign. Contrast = 1.09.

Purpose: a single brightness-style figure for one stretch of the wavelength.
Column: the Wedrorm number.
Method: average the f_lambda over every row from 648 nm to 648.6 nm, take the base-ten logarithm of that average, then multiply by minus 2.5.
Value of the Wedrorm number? -0.18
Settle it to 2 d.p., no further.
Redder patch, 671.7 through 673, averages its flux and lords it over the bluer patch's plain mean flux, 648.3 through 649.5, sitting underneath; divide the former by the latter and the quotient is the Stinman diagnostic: 0.88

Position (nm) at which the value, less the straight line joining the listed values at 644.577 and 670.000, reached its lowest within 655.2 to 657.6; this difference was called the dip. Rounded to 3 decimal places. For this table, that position 655.352 nm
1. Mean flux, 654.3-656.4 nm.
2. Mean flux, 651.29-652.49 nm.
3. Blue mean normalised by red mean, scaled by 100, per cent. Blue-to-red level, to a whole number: 103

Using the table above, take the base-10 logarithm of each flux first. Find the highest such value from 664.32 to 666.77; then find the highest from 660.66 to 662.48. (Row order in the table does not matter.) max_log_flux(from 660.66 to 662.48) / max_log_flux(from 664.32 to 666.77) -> 1.13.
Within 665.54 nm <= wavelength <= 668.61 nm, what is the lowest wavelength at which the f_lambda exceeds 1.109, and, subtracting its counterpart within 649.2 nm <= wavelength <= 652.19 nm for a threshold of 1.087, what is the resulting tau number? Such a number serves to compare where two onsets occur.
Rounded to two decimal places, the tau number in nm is 16.35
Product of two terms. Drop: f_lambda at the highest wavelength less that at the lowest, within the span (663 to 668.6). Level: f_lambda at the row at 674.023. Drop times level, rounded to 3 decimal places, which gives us -0.059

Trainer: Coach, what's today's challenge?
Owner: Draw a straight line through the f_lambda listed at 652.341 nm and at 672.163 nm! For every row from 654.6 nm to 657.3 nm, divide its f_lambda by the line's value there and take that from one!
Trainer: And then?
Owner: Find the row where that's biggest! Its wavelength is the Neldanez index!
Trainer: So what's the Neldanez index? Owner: 655.352 nm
